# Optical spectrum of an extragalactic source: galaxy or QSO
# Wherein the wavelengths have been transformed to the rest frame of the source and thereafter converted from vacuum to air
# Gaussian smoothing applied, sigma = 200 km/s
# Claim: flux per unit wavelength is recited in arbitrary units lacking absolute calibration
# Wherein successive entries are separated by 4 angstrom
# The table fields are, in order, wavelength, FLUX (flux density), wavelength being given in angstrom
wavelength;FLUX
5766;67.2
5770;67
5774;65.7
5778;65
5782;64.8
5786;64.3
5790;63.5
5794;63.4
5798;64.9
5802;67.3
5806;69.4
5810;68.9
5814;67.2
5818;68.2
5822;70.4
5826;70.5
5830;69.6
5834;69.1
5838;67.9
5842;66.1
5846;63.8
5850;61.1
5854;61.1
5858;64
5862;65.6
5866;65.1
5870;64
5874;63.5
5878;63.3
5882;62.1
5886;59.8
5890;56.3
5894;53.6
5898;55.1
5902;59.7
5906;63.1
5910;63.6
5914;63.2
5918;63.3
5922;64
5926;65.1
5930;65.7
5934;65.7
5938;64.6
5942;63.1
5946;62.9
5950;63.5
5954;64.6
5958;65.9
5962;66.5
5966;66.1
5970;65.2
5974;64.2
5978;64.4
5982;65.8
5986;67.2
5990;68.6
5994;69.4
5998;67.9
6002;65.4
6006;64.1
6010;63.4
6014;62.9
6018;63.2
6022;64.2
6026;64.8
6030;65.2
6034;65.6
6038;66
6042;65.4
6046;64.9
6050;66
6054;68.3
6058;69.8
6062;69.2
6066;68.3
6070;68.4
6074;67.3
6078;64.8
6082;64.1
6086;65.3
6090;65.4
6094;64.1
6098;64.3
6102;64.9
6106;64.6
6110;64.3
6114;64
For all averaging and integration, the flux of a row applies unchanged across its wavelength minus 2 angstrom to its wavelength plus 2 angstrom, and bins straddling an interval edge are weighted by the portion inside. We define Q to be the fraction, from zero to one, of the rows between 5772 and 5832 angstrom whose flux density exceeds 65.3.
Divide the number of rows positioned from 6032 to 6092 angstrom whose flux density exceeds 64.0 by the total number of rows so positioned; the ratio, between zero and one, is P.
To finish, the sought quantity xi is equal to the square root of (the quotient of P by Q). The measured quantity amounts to 1.3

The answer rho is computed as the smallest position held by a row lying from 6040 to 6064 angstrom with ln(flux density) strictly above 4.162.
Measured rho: 6042 angstrom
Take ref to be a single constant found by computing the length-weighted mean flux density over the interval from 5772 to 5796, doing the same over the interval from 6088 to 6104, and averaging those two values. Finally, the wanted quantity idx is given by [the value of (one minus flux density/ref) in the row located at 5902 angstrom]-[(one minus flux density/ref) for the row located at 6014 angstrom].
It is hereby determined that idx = 0.050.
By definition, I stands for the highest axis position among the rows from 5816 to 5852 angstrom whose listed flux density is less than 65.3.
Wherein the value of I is 5850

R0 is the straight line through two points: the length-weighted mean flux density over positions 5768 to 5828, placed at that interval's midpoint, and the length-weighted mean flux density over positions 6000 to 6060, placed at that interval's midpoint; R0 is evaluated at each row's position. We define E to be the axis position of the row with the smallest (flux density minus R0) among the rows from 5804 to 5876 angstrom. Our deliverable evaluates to 5850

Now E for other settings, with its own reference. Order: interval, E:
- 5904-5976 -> 5906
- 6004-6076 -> 6014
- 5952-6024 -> 6014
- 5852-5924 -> 5894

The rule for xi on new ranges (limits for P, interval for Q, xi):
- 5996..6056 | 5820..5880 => 1.3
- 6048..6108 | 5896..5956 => 2.7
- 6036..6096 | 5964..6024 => 1.5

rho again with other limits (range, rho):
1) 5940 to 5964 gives 5954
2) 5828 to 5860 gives 5830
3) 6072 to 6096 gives 6074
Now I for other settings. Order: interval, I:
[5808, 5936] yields 5926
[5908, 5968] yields 5954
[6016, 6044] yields 6030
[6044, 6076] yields 6046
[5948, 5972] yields 5970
